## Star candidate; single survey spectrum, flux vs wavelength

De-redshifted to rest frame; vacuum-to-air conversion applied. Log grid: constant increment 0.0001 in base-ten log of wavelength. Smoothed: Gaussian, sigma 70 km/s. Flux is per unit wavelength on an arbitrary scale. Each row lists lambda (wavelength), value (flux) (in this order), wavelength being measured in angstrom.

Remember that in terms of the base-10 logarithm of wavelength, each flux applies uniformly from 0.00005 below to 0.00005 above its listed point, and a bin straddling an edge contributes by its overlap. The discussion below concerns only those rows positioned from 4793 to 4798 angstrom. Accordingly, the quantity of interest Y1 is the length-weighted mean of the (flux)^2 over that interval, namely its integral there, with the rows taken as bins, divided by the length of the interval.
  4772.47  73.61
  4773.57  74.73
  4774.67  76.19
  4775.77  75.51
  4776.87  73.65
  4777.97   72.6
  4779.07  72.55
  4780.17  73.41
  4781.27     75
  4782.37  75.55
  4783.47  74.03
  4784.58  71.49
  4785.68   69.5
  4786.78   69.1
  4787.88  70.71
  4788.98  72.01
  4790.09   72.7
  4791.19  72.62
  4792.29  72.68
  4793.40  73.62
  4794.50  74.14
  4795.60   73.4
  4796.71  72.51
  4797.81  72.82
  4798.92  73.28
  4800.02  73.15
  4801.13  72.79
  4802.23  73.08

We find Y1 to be 5384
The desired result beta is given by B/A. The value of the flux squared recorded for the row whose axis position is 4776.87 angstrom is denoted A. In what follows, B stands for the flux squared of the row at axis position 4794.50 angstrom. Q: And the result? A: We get 1.01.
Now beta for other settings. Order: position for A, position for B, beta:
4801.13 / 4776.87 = 1.02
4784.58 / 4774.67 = 1.14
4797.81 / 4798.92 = 1.01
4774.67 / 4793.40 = 0.93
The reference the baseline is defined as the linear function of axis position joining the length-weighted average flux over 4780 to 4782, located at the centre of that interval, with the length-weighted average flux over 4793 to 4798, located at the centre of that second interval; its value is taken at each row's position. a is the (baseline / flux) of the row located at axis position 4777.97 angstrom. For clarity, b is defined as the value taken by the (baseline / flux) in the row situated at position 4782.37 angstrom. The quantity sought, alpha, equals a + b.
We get 2.02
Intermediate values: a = 1.03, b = 0.985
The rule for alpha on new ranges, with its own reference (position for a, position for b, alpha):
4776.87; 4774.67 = 2.00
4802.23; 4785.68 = 2.06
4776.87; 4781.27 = 2.01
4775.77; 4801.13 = 2.00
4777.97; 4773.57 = 2.04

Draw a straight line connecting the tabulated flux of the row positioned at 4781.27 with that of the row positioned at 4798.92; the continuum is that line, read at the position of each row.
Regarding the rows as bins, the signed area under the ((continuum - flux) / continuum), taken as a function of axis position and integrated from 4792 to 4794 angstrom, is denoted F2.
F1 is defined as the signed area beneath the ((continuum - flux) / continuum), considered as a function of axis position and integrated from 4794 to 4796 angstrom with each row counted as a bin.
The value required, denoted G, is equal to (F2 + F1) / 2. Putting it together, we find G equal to 0.01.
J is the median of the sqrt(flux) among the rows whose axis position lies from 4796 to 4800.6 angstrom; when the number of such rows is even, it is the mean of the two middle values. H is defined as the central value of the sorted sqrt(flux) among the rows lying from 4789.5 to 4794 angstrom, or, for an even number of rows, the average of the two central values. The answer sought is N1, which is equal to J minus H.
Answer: 0.02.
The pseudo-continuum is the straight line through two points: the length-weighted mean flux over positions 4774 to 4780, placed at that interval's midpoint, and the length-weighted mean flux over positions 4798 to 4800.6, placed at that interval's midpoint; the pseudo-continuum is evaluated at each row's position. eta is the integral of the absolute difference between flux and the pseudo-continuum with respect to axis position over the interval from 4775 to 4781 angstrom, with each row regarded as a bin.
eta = 6.4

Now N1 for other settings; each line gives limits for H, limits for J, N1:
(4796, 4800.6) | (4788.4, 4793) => -0.02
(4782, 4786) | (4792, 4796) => 0.04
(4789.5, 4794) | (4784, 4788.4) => -0.15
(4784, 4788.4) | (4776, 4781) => 0.17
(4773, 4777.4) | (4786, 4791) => -0.22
